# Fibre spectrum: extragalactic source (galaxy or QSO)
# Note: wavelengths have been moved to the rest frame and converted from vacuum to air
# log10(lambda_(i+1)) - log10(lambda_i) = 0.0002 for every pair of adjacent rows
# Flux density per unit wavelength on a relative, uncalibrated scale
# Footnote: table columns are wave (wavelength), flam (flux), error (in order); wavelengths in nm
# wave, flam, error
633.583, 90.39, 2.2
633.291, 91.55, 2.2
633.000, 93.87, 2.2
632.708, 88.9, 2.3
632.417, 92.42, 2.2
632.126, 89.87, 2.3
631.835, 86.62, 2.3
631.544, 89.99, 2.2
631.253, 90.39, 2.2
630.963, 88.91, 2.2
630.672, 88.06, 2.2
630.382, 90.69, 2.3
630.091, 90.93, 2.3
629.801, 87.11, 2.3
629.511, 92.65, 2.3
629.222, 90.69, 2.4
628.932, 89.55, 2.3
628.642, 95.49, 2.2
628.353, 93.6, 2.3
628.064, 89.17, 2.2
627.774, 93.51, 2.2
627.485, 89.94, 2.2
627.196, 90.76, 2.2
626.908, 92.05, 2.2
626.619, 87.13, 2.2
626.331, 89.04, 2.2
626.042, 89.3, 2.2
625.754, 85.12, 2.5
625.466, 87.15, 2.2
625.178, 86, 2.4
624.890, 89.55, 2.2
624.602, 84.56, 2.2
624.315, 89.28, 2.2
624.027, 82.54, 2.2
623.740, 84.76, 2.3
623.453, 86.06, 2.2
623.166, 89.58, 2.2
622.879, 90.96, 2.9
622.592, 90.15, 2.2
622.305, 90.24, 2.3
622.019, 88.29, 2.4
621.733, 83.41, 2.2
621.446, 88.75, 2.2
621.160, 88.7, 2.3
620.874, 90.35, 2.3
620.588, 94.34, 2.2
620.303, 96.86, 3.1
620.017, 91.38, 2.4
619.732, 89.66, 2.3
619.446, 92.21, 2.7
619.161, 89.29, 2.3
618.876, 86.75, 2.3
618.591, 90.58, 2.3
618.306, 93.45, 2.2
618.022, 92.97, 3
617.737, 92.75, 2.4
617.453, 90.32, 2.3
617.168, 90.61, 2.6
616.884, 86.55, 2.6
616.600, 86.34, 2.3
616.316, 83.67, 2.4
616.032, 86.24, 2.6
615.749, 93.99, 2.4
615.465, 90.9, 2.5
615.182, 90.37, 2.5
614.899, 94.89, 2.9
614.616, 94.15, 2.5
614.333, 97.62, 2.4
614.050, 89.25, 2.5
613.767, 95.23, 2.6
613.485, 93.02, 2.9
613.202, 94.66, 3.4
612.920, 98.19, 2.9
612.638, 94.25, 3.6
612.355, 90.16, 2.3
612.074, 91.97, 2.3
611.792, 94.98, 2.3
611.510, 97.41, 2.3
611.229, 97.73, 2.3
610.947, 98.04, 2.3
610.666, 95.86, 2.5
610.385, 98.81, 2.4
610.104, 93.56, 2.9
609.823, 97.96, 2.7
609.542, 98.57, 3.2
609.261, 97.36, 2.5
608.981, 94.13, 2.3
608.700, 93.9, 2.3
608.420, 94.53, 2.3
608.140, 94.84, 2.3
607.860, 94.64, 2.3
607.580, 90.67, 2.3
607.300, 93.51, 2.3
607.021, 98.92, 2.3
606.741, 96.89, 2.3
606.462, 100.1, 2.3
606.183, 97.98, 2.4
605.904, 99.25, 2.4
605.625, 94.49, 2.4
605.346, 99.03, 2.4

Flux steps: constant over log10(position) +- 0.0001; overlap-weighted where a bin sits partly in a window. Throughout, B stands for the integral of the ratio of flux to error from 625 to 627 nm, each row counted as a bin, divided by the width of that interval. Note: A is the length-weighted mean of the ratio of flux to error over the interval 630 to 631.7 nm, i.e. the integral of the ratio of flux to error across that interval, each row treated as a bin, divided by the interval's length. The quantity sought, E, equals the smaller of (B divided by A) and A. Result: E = 0.96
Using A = 40.2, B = 39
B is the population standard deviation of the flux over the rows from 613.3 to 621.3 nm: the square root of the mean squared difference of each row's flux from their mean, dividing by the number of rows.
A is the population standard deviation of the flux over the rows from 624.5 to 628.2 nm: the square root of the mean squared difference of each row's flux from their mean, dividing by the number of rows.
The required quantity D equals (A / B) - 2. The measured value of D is -1.24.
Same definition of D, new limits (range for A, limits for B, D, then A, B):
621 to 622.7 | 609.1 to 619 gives -1.43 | 2.3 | 4.0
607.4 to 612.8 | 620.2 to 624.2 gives -1.33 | 2.5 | 3.8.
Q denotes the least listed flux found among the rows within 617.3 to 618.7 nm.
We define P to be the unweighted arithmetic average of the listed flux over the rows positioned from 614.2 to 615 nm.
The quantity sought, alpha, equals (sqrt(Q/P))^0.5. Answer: 0.99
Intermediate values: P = 95.6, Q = 90.32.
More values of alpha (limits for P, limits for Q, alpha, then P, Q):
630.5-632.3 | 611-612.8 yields 1.00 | 89.0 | 90.16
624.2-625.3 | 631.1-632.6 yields 1.00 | 87.3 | 86.62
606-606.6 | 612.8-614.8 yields 0.97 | 99.0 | 89.25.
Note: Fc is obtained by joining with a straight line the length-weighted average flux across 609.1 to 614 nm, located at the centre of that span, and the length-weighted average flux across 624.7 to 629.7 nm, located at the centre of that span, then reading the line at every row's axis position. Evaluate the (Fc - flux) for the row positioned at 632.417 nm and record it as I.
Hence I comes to -4.3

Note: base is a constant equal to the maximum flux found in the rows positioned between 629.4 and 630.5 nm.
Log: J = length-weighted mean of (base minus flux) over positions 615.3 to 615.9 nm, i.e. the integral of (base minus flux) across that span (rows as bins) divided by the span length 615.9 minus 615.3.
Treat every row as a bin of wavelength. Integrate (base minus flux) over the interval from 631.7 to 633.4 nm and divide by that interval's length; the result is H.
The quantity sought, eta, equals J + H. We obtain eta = 2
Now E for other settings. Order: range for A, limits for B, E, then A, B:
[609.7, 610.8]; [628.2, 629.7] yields 1.09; 37.0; 40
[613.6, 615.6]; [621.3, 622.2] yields 1.05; 36.5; 38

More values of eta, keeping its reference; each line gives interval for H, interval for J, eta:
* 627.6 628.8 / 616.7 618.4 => 2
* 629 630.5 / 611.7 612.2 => 2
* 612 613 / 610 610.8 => -4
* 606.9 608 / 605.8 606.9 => -8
